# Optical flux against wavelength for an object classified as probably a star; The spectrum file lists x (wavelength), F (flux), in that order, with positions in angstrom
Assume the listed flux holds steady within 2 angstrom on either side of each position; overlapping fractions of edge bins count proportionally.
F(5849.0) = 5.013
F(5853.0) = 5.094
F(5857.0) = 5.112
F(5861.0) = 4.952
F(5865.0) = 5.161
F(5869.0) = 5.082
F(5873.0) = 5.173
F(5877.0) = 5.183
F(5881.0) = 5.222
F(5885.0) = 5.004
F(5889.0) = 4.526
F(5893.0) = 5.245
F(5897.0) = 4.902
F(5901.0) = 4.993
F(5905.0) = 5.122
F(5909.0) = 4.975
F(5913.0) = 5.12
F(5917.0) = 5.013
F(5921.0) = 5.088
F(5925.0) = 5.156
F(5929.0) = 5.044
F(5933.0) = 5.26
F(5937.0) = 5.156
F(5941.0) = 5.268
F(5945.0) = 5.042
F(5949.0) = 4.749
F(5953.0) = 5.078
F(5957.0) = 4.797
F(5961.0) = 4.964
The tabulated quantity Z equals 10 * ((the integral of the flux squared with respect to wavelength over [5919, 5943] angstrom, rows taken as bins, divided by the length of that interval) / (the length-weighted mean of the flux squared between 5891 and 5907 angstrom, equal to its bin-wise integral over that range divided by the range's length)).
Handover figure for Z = 10.4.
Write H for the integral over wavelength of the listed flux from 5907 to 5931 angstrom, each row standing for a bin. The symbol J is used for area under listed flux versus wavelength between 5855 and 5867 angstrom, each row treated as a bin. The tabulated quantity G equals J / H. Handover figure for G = 0.50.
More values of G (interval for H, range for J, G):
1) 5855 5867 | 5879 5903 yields 1.96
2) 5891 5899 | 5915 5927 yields 1.50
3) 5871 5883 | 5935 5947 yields 0.99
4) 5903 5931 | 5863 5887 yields 0.87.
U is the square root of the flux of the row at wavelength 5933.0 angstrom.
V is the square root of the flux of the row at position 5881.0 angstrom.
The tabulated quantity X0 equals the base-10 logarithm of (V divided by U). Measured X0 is -0.0016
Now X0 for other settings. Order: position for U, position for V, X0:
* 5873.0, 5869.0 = -0.0039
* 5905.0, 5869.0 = -0.0017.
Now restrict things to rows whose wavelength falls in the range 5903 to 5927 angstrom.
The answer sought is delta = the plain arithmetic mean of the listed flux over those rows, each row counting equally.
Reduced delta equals 5.08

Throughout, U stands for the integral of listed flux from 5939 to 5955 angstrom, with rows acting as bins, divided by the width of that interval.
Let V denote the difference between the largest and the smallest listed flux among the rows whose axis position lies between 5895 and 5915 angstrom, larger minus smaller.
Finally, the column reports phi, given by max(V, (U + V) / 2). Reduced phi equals 2.63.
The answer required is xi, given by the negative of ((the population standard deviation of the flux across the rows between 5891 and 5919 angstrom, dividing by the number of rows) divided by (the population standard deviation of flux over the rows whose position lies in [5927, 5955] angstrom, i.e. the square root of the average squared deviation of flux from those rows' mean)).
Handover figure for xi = -0.7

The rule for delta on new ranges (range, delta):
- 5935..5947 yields 5.16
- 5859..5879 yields 5.11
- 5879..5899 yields 4.98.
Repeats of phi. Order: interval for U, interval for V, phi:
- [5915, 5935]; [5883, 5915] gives 2.92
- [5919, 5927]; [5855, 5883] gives 2.70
